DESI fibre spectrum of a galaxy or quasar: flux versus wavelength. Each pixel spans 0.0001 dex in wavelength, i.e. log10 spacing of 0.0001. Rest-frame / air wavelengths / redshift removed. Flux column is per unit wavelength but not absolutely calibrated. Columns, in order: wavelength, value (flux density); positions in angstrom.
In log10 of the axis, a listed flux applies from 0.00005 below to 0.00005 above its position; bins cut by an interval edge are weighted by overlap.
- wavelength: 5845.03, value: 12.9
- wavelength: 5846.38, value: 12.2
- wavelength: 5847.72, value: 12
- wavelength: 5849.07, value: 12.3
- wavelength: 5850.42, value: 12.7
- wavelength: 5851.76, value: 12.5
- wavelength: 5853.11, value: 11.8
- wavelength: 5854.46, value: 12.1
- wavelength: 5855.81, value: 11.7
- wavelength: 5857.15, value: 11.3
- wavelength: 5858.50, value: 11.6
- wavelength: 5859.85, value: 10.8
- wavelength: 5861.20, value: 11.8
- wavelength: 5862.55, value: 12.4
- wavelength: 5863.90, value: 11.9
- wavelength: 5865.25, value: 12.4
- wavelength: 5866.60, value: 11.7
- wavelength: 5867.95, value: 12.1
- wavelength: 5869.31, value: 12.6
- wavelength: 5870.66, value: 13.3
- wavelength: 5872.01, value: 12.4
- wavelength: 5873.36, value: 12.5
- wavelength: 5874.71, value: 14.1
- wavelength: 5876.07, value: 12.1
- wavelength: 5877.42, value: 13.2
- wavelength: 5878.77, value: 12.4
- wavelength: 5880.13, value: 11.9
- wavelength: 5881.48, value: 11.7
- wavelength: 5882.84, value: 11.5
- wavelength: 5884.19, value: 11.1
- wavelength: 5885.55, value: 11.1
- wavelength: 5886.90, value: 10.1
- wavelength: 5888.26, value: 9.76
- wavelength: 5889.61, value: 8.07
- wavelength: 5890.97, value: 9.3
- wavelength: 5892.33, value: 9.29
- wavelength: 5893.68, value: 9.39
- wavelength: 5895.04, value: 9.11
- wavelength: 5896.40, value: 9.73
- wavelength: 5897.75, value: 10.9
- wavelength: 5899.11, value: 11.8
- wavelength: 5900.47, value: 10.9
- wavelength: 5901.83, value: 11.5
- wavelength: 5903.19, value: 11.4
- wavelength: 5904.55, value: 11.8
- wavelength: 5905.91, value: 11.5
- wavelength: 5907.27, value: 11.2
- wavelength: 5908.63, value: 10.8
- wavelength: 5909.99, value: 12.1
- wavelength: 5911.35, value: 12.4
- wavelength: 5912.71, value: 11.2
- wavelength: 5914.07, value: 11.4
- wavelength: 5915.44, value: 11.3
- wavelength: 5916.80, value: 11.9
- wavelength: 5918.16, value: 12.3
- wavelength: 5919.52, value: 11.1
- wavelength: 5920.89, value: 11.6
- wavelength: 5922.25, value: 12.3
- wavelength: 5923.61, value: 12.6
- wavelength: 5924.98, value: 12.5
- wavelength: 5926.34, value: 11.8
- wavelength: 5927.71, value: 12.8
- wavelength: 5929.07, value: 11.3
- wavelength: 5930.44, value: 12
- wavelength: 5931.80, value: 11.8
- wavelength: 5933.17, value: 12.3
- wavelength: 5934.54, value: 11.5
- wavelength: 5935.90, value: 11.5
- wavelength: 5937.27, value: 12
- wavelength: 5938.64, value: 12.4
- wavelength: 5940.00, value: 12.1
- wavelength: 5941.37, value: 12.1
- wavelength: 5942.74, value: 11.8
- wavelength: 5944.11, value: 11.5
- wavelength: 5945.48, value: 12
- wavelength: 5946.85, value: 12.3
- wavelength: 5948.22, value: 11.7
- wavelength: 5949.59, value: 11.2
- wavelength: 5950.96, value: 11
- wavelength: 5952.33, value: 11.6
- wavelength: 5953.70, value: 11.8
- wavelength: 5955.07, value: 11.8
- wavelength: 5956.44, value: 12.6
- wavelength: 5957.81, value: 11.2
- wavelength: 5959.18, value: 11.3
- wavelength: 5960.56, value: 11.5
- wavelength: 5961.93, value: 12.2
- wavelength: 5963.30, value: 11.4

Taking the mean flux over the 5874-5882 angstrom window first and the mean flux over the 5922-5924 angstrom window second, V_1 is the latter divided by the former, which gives 0.99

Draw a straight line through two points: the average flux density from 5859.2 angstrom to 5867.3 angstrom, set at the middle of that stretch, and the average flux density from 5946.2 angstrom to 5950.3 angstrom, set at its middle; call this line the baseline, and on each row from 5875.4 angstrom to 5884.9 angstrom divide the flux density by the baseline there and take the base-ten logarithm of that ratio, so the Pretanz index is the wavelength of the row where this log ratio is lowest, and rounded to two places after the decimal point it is 5884.19 angstrom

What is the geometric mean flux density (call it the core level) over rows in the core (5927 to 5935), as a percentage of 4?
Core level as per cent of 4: 298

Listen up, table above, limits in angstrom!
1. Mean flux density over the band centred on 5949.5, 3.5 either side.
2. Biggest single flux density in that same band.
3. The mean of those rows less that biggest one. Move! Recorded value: -0.7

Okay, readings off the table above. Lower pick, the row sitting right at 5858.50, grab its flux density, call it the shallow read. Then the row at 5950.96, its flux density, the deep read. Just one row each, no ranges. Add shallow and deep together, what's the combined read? 22.6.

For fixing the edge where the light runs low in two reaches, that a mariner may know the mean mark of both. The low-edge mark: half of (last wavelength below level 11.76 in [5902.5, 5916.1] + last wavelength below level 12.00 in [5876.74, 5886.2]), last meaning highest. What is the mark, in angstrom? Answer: 5900.5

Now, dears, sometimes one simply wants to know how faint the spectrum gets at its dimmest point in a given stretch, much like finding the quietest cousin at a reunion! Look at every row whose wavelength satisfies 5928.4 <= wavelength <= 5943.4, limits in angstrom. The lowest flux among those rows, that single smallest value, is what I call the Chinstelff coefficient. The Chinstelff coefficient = 11.3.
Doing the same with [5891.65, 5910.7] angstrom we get 9.11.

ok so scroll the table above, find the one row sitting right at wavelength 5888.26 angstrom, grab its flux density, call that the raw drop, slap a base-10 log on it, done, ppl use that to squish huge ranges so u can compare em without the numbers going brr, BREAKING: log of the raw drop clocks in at 0.99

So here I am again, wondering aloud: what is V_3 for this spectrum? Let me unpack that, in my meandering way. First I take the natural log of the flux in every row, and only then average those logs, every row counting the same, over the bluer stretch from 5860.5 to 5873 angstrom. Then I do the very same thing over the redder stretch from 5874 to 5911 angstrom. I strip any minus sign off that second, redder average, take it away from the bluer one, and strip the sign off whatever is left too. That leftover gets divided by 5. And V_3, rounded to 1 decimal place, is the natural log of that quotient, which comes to -3.8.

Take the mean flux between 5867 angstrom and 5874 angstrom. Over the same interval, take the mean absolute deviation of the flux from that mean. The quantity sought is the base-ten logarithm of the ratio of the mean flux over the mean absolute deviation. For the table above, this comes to 1.63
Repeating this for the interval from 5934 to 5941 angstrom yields 1.57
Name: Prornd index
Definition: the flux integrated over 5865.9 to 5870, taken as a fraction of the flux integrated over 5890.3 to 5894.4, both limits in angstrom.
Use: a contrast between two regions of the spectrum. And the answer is 1.30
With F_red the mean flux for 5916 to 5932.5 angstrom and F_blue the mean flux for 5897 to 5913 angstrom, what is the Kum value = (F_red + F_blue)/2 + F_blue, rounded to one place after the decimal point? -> 23.2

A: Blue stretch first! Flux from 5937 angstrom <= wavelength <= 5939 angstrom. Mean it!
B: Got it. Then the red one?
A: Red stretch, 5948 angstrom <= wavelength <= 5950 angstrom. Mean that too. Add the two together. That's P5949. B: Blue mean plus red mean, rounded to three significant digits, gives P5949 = 23.6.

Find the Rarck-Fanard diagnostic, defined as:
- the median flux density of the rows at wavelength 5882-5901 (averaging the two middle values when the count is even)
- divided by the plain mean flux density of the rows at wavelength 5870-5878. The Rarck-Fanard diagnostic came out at 0.77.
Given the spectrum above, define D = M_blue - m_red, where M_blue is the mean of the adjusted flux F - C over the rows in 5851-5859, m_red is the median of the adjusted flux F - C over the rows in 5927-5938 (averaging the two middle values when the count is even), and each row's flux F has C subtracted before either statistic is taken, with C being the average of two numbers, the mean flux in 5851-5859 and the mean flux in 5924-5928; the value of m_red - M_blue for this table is 0.1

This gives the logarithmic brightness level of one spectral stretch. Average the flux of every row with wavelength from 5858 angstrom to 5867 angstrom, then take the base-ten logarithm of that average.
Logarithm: 1.07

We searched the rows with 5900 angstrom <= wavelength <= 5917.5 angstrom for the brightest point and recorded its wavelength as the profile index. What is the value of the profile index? 5911.35 angstrom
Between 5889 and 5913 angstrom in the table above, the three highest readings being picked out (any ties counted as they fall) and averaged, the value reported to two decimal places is 12.10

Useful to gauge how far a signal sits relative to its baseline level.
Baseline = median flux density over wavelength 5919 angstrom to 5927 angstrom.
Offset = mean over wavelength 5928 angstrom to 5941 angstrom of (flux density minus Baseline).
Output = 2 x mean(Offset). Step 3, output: -0.3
